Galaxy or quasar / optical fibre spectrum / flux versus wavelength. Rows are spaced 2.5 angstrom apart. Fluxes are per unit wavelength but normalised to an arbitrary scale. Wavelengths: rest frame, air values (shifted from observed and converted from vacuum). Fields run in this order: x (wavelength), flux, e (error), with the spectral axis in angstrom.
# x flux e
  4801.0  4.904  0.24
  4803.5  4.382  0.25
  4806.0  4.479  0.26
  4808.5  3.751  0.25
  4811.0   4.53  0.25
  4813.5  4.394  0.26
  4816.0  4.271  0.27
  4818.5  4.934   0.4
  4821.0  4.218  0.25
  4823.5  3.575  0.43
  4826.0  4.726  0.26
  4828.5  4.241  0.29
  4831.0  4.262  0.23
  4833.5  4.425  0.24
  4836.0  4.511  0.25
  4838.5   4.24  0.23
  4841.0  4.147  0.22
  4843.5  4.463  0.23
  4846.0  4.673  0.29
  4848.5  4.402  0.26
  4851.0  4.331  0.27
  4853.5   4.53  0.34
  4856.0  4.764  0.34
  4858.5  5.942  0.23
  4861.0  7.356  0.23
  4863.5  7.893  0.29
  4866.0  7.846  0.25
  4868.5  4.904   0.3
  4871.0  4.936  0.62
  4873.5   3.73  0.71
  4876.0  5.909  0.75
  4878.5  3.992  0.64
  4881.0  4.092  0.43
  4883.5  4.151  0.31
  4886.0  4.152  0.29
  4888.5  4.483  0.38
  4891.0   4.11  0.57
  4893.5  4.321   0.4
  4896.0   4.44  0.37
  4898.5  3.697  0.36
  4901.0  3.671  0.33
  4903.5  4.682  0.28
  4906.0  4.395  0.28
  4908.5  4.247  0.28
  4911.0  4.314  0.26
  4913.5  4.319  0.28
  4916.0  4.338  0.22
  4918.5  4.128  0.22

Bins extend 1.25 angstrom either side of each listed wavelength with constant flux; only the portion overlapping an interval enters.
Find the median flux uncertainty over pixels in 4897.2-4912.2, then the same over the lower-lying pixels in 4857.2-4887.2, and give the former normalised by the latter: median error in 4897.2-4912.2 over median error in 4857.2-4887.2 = 0.92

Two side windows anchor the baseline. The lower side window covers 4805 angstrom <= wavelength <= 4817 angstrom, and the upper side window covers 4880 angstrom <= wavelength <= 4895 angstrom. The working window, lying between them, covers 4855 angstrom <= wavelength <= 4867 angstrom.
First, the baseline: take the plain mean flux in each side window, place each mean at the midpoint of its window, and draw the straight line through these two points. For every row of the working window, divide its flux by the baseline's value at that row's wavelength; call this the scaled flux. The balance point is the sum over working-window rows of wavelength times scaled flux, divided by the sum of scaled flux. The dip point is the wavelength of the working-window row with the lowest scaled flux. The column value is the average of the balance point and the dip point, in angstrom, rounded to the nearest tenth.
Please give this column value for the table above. 4858.8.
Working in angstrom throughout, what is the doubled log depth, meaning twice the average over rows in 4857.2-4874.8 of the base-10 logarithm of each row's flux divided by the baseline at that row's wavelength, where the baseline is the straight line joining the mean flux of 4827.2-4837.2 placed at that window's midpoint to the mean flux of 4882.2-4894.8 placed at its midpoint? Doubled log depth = 0.27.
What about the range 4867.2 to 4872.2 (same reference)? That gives 0.12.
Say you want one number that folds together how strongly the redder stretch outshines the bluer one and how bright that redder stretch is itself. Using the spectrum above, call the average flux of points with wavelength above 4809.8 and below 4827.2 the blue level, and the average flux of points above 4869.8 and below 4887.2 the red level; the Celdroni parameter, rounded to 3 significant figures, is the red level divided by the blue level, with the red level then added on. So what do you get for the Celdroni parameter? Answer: 5.43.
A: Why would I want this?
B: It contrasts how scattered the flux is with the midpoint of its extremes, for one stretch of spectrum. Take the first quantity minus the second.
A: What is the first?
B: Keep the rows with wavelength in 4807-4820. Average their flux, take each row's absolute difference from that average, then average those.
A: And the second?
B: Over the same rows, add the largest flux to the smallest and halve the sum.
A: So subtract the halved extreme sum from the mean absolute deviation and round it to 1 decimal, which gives -4.1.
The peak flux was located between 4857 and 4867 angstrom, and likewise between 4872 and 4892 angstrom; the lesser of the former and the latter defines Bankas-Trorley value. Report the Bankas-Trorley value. 5.9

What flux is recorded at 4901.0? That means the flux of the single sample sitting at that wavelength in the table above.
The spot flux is 3.671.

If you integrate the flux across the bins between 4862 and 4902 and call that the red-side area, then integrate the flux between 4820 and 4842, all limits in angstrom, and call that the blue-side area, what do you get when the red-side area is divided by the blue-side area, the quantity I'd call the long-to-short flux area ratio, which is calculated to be 2.0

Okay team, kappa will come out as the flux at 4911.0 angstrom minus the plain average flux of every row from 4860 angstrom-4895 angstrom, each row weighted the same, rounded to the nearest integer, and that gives -1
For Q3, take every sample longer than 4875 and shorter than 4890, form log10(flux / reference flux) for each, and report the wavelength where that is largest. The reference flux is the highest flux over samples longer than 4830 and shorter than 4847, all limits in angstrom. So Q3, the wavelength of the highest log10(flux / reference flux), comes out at 4876.0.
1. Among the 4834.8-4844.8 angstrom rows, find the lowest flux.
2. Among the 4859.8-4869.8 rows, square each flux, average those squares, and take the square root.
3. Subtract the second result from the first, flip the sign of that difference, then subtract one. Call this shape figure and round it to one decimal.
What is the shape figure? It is 2.0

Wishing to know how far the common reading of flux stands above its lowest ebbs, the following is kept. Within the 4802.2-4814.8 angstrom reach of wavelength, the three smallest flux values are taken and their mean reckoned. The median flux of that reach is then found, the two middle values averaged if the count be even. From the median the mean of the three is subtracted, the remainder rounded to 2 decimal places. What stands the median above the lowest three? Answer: 0.22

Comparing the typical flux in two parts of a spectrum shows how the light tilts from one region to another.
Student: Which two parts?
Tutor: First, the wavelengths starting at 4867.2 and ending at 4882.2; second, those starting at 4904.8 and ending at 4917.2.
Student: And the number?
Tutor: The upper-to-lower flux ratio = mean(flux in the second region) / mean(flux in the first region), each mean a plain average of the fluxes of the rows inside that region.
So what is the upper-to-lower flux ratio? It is 0.94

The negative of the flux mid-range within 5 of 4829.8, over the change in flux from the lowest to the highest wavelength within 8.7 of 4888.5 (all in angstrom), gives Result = -13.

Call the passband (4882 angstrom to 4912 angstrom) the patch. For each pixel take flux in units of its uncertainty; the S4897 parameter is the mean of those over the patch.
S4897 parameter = 12.9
